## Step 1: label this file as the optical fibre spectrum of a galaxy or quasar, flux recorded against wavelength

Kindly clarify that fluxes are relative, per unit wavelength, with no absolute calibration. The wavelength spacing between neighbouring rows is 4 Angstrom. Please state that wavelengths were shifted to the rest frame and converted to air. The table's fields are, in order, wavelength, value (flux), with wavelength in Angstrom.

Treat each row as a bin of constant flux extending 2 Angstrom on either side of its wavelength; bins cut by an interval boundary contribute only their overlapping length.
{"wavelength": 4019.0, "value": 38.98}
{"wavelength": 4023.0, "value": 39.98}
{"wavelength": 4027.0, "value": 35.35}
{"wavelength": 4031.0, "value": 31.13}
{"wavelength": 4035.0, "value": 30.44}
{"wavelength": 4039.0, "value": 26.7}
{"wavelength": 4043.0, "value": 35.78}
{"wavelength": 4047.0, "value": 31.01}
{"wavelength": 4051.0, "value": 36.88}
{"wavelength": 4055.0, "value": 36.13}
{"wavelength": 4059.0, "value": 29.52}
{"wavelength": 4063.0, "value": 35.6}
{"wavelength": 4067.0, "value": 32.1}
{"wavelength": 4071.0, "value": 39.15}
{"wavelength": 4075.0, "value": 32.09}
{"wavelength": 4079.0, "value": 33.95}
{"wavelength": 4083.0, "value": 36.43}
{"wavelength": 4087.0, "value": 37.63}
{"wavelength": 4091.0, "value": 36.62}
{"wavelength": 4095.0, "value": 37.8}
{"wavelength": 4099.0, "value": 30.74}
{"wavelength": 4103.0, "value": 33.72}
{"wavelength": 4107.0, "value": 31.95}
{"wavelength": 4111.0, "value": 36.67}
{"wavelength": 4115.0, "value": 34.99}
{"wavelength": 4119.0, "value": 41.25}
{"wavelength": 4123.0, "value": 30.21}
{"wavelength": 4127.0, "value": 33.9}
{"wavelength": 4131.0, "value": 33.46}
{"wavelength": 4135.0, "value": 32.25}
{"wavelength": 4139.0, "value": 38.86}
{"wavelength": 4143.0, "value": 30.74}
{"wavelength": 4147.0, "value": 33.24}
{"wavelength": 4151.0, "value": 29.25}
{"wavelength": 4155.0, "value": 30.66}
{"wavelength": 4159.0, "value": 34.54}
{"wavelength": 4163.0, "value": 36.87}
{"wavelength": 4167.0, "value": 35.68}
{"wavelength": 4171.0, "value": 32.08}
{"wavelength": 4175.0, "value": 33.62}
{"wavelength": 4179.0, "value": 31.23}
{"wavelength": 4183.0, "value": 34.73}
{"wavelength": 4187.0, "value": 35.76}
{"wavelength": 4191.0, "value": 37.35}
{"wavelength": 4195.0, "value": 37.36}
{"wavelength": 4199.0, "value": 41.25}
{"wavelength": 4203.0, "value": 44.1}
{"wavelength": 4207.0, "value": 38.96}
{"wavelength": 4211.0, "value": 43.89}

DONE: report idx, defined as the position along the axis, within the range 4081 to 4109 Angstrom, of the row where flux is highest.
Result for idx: 4095.0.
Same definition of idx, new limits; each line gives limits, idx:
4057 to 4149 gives 4119.0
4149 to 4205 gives 4203.0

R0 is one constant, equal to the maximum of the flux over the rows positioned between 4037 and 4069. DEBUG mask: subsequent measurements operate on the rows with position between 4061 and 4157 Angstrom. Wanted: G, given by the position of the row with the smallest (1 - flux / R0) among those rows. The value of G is 4119.0 Angstrom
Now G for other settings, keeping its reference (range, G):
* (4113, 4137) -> 4119.0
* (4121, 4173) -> 4139.0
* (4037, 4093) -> 4071.0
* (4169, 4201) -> 4199.0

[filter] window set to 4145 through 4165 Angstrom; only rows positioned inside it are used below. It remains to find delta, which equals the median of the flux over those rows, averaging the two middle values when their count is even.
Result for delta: 33.2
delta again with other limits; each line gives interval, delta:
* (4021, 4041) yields 31.1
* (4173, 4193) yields 34.7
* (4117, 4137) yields 33.5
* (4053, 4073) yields 35.6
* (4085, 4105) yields 36.6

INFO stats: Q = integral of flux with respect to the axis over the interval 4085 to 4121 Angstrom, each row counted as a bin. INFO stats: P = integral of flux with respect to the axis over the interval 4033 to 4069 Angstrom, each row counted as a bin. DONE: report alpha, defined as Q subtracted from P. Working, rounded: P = 1177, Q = 1285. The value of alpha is -109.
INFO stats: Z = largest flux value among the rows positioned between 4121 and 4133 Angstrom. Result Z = 33.9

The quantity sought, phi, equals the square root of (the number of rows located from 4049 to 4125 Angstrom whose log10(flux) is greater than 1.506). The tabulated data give 3.87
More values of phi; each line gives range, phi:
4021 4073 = 2.83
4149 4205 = 3.32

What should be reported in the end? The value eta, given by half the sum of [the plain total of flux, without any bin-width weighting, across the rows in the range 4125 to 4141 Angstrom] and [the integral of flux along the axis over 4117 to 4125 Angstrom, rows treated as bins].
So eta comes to 212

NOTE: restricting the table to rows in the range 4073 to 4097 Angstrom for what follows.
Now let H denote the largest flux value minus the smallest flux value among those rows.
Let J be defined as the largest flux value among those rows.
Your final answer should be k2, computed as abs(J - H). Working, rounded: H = 6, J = 37.8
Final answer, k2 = 32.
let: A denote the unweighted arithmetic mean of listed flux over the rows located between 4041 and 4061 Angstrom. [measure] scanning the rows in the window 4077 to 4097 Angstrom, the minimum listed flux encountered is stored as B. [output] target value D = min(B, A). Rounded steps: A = 33.9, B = 33.95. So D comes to 33.9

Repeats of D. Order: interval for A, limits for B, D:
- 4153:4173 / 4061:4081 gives 32.1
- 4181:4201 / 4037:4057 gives 26.7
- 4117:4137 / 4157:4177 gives 32.1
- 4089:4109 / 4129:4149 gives 30.7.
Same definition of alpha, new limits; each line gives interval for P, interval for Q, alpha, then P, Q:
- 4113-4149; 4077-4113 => -26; 1236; 1262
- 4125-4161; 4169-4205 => -122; 1188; 1310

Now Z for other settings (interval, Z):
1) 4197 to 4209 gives 44.1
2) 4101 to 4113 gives 36.67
